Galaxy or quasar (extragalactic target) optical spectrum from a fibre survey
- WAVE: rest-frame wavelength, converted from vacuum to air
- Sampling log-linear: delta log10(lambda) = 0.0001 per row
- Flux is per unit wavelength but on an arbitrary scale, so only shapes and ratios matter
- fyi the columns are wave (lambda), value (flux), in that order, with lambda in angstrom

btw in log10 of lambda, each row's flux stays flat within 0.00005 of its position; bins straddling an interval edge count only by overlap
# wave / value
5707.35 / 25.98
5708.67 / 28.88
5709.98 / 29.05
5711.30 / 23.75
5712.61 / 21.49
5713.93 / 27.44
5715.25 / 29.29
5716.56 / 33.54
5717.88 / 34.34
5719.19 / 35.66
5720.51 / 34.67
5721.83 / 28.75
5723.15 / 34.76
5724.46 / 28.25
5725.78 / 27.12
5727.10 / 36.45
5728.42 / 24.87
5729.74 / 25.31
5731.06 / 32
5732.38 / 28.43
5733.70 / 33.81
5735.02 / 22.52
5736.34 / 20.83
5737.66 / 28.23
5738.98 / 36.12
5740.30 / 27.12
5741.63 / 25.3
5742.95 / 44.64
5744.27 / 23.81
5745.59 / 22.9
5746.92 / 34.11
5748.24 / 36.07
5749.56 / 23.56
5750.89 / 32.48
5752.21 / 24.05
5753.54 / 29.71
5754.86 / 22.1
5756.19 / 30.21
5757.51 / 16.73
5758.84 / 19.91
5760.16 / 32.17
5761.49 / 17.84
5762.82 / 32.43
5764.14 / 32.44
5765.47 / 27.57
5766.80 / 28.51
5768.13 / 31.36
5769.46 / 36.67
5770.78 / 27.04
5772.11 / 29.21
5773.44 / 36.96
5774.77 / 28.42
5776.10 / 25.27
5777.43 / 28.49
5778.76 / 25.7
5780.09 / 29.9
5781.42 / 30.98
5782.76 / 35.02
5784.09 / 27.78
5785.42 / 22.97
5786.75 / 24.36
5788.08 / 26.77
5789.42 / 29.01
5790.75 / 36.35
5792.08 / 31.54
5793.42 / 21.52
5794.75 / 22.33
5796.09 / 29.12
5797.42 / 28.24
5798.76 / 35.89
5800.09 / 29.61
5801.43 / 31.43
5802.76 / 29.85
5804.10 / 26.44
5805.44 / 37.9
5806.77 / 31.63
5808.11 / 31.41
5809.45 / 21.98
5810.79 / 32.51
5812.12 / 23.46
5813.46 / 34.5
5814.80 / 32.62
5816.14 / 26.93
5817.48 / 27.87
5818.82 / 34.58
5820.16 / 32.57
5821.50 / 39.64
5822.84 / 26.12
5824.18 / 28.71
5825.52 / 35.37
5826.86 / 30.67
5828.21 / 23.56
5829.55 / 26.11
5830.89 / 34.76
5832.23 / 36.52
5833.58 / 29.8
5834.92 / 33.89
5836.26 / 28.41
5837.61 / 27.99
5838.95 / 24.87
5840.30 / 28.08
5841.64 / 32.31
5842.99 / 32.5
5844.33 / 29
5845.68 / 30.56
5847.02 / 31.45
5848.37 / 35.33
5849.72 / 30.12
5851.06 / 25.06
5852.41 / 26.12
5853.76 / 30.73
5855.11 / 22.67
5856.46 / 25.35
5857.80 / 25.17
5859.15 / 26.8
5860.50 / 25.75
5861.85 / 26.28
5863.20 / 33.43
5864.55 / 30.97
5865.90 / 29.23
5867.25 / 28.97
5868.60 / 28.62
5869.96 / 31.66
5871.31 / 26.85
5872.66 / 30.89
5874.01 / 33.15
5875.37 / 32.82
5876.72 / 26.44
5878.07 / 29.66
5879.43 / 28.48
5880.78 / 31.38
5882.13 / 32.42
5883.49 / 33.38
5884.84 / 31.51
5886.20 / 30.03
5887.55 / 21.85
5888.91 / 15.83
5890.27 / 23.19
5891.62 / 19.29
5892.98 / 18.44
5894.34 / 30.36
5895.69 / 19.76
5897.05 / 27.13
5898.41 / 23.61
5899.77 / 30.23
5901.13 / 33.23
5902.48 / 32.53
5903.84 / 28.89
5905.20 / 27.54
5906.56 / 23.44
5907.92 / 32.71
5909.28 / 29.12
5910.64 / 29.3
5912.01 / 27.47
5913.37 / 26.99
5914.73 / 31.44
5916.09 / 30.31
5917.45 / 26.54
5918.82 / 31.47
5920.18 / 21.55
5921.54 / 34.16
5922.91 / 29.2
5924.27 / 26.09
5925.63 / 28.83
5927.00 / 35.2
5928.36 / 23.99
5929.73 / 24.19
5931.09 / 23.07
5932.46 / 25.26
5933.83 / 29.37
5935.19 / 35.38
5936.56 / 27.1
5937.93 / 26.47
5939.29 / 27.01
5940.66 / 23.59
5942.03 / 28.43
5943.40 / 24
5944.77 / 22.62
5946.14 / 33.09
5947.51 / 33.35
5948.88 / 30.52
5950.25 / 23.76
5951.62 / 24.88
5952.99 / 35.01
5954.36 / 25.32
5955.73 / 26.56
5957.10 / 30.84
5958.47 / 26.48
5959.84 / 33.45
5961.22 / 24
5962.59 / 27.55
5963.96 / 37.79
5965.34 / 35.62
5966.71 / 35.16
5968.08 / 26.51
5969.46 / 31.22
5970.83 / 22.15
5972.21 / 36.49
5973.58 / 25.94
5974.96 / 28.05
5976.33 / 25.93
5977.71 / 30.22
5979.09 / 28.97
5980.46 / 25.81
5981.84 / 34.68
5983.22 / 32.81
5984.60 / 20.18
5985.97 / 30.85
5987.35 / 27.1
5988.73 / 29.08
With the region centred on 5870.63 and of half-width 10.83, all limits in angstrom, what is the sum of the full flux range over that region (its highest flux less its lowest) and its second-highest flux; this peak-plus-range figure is 41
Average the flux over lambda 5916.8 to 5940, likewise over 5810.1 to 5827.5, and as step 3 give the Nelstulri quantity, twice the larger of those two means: 62.4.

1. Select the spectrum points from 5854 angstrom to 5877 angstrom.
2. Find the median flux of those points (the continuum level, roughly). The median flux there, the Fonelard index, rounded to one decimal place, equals 28.6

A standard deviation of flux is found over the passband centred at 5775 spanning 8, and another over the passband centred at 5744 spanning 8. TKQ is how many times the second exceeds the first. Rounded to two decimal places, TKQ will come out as 1.98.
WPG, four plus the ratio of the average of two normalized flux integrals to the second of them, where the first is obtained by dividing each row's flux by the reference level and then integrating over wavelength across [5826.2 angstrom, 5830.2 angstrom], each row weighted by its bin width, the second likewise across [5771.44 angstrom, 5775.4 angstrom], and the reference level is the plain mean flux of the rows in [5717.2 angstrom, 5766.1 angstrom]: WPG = 4.93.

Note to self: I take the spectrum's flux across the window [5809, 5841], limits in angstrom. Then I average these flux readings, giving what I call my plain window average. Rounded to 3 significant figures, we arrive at 30.1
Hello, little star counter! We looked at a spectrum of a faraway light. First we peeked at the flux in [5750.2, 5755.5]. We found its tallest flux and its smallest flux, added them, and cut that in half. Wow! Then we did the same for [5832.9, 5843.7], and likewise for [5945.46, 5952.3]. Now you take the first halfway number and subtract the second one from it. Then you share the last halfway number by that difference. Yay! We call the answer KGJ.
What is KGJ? -14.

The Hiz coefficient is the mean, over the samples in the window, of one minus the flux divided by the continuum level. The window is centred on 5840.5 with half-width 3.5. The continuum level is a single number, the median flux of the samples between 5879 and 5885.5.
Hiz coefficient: 0.075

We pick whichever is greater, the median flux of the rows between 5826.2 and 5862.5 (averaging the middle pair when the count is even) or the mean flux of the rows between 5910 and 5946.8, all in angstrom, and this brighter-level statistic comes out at 28.4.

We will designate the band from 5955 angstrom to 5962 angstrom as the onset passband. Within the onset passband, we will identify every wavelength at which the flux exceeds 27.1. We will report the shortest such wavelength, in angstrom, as 5957.10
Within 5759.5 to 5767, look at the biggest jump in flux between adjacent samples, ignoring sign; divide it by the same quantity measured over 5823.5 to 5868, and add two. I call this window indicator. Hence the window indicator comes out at 3.69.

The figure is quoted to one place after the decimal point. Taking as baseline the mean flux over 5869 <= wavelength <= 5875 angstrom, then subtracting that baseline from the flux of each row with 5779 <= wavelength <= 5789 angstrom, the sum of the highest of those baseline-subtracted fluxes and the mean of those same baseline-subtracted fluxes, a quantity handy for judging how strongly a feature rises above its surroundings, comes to 2.0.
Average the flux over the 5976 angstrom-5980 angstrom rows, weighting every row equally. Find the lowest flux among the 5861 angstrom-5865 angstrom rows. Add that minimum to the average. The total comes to 54.7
